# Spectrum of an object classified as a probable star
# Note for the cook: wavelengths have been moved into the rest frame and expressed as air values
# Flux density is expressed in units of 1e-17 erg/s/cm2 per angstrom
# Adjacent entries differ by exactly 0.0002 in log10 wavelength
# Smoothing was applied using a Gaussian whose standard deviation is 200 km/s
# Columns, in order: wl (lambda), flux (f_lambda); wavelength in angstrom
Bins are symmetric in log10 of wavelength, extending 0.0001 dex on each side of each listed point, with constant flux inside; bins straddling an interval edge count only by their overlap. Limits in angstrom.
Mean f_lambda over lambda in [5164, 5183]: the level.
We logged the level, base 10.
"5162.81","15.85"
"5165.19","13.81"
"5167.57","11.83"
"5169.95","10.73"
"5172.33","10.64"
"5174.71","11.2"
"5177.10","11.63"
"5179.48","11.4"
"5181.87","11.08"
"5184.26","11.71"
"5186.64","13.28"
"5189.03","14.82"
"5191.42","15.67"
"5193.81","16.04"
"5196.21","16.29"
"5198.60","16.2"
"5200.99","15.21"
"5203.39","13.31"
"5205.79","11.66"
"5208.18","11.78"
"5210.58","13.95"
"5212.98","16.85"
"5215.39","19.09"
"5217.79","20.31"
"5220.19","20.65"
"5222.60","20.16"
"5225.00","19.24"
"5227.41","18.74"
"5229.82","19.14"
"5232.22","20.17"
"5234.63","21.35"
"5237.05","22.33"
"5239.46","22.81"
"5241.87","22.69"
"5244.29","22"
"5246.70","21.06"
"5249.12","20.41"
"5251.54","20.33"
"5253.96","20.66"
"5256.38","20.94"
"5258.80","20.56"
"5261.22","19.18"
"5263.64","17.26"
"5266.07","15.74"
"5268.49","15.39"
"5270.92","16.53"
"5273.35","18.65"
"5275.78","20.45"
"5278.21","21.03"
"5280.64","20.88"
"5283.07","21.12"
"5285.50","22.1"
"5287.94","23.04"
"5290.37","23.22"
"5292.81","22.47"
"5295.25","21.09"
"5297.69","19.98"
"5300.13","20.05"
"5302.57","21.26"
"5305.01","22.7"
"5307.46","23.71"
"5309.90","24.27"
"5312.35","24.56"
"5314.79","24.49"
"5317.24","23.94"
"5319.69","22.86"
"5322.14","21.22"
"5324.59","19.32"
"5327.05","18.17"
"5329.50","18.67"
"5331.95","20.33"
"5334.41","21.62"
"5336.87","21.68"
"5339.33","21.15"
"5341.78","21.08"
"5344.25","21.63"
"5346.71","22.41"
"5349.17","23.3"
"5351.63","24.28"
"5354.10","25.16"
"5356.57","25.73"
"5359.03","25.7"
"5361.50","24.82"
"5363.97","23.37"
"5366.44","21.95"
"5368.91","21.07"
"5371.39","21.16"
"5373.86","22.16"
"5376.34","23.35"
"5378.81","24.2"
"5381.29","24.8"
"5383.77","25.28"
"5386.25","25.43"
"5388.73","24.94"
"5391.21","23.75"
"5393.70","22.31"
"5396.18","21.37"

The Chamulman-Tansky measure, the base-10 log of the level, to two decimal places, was 1.06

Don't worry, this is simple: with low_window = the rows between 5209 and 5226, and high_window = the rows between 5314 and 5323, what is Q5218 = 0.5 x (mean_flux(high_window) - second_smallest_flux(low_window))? 3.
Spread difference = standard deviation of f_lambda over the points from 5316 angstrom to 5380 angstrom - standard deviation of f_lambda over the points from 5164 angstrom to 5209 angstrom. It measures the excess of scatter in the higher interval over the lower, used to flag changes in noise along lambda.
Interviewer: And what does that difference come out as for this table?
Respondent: 0.0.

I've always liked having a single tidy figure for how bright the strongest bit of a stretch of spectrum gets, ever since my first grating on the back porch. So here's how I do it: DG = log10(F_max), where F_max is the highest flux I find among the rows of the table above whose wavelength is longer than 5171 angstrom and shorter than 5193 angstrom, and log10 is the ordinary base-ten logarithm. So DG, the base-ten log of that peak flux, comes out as 1.20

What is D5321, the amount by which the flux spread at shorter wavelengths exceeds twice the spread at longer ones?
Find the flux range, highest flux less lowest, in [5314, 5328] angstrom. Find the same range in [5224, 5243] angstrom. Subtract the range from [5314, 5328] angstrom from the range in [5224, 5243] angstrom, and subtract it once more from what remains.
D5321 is -8.6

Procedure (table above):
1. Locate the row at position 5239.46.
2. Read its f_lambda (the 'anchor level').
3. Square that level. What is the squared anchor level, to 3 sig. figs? 520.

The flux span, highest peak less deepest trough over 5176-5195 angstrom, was 5.0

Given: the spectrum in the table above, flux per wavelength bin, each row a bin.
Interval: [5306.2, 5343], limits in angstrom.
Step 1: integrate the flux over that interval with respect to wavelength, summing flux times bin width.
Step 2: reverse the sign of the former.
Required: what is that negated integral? -802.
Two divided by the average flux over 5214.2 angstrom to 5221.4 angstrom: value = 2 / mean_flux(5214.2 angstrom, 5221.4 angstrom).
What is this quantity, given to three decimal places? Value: 0.100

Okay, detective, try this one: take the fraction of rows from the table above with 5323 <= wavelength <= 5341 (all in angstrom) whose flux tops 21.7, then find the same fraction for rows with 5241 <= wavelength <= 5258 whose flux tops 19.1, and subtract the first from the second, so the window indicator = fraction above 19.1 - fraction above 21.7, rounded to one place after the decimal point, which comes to 1.0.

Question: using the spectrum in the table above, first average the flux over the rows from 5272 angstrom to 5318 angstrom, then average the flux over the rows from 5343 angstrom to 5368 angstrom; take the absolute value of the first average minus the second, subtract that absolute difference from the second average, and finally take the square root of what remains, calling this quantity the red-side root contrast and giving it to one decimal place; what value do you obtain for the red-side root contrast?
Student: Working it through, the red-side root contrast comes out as 4.7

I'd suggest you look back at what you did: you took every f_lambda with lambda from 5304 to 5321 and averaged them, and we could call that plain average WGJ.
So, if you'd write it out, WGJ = 23.8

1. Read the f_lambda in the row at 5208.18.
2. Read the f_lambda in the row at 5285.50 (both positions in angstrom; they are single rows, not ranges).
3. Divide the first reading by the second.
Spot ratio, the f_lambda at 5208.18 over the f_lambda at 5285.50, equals 0.53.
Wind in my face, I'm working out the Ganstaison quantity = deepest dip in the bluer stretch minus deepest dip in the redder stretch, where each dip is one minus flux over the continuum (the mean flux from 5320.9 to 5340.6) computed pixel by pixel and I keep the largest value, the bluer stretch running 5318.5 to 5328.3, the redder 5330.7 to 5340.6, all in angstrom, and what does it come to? 0.11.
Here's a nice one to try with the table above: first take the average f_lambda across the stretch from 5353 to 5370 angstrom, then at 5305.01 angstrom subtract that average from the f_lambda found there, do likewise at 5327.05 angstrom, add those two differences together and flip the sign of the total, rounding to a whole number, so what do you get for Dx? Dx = 7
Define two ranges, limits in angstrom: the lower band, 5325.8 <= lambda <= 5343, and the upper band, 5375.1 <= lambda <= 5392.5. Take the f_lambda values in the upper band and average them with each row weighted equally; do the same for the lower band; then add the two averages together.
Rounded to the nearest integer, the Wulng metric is 45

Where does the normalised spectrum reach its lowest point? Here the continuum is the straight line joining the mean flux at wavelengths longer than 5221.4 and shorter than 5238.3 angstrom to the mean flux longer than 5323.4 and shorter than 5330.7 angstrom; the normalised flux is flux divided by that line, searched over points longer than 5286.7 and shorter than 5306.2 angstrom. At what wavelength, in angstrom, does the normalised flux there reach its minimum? 5297.69 angstrom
